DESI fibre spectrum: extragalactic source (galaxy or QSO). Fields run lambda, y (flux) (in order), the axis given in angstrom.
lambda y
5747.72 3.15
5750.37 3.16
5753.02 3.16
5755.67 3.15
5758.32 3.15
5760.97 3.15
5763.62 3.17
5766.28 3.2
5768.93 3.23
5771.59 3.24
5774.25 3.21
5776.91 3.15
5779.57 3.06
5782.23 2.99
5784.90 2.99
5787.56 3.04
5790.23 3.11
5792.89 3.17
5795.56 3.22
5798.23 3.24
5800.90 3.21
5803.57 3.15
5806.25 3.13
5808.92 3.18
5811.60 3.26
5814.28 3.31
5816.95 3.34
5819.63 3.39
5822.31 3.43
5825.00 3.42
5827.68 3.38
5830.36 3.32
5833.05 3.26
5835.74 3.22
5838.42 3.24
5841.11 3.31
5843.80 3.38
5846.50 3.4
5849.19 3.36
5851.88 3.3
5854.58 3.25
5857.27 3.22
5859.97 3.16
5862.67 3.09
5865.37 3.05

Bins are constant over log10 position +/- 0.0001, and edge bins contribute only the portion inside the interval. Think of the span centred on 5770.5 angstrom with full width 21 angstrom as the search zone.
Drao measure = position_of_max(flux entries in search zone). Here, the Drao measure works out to 5771.59 angstrom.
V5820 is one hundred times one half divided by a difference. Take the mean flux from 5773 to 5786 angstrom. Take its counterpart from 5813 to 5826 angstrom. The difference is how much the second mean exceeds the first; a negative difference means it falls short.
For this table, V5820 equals 168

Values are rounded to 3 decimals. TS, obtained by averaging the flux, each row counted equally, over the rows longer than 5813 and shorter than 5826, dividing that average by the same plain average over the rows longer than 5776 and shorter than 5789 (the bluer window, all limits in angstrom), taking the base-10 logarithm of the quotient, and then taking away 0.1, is -0.055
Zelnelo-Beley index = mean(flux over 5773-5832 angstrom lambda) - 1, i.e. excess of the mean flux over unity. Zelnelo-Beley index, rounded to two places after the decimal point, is 2.21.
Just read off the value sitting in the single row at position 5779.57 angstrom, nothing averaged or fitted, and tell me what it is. 3.06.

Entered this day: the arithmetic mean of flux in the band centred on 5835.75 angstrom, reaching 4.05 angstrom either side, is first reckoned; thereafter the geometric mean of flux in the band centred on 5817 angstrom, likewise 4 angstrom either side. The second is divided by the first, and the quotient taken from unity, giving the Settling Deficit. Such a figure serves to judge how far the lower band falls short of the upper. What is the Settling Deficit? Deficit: -0.033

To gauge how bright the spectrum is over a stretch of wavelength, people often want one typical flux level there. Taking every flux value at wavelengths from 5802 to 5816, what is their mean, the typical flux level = 3.21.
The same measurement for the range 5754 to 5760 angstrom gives 3.15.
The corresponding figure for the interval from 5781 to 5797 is 3.09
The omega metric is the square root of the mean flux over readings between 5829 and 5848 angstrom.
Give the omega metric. 1.82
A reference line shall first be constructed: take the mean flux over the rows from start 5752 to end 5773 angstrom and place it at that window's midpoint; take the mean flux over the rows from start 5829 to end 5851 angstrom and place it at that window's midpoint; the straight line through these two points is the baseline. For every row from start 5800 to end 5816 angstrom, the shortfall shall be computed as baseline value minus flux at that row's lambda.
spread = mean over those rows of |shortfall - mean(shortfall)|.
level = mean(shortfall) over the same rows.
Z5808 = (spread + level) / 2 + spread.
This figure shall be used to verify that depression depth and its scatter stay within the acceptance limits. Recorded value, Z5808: 0.10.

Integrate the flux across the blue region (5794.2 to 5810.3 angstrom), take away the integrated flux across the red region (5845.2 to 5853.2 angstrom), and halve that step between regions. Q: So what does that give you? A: 12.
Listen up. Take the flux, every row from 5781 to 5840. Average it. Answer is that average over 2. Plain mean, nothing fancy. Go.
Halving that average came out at 1.61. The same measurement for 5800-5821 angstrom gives 1.62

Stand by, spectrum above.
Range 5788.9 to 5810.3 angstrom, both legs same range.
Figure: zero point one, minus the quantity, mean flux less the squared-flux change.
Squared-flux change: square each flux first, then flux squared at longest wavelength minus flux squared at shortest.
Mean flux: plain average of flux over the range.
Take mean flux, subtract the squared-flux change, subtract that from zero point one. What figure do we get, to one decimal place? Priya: -2.6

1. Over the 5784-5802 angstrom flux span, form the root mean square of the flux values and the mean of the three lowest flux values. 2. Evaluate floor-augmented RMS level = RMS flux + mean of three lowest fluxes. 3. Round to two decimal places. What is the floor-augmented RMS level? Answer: 6.19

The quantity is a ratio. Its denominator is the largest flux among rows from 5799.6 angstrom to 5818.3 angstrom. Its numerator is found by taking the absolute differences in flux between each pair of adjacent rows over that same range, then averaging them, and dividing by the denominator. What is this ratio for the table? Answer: 0.0145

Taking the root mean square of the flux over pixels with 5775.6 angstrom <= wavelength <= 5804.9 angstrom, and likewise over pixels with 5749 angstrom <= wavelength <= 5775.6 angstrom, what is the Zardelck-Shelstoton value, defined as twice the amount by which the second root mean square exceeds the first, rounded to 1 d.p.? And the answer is 0.1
